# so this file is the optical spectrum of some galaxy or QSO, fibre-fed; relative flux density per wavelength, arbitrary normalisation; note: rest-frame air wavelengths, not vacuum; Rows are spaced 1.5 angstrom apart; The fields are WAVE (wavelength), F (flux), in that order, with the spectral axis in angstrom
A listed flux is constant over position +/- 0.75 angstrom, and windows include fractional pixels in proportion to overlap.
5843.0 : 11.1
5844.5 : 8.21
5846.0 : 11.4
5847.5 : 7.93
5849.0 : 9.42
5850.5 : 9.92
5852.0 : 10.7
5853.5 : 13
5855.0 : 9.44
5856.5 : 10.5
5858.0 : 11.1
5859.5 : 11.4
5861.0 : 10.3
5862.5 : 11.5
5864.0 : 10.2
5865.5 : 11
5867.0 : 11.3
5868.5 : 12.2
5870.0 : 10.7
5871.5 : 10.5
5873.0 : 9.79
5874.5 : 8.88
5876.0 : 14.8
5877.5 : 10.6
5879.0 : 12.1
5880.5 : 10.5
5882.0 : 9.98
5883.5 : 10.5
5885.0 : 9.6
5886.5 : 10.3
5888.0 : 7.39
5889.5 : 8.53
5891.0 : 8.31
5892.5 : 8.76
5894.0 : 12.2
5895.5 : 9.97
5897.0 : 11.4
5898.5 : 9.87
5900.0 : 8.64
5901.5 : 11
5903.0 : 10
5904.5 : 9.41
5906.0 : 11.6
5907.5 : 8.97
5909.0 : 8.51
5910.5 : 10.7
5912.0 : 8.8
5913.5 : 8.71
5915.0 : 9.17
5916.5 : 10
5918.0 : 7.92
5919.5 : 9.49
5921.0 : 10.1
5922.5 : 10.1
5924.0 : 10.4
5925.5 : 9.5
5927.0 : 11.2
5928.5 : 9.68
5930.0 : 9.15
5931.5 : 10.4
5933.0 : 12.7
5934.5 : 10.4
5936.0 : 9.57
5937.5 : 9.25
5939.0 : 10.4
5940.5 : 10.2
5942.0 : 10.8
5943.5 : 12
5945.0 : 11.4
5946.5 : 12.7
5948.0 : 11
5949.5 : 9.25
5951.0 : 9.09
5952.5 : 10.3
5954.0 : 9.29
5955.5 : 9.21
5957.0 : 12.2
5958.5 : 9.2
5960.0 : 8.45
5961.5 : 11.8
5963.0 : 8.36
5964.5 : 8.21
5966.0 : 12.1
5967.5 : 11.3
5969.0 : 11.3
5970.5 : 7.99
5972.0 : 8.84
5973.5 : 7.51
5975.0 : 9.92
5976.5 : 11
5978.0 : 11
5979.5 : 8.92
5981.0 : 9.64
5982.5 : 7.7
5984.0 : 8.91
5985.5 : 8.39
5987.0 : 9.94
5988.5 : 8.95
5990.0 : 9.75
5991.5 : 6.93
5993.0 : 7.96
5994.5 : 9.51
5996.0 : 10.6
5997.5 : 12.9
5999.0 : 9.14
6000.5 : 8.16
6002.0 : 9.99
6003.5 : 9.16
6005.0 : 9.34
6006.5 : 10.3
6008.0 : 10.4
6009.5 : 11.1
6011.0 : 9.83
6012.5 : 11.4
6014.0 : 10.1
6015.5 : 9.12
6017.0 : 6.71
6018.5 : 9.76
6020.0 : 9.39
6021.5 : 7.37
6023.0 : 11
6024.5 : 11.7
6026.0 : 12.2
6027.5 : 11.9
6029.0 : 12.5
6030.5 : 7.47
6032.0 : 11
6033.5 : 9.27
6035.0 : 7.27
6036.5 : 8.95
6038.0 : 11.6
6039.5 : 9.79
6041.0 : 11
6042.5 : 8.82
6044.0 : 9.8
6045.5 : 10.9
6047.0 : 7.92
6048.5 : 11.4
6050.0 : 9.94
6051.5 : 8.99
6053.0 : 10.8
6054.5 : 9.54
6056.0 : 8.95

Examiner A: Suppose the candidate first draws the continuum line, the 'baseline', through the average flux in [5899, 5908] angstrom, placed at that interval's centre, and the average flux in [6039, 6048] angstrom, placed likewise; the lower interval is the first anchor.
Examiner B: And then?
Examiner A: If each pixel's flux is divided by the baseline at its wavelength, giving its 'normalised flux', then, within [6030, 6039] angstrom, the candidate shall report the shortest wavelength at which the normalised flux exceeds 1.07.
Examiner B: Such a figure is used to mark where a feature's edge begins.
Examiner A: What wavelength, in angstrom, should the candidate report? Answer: 6032.0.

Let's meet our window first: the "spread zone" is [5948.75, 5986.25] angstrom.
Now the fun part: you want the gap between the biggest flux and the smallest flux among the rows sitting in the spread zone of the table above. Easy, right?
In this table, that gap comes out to 4.7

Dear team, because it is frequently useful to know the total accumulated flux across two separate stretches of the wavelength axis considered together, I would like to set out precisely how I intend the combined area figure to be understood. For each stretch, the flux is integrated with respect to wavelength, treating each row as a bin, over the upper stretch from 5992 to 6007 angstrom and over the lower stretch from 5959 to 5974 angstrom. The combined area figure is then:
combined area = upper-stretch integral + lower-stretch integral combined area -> 289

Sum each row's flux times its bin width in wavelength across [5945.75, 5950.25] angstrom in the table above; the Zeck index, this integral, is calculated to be 49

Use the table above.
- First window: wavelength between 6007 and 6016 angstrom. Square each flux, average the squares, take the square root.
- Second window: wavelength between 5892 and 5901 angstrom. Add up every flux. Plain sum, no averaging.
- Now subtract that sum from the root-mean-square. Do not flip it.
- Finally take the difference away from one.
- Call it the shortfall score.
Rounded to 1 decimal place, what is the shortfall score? 51.5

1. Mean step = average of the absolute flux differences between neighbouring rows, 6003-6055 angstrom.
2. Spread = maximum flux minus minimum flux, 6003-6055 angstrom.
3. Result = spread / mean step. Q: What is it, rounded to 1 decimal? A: 3.5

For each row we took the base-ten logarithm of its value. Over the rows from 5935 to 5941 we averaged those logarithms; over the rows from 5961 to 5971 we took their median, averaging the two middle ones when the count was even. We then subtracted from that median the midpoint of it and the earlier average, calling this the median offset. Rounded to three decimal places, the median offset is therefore 0.030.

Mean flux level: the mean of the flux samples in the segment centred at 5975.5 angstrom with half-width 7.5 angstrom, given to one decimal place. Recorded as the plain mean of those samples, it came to 9.4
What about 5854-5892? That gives 10.5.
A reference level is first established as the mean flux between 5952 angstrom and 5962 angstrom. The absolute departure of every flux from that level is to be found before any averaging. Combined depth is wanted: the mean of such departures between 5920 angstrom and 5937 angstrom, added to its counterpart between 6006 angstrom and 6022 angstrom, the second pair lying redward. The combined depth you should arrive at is 1.67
